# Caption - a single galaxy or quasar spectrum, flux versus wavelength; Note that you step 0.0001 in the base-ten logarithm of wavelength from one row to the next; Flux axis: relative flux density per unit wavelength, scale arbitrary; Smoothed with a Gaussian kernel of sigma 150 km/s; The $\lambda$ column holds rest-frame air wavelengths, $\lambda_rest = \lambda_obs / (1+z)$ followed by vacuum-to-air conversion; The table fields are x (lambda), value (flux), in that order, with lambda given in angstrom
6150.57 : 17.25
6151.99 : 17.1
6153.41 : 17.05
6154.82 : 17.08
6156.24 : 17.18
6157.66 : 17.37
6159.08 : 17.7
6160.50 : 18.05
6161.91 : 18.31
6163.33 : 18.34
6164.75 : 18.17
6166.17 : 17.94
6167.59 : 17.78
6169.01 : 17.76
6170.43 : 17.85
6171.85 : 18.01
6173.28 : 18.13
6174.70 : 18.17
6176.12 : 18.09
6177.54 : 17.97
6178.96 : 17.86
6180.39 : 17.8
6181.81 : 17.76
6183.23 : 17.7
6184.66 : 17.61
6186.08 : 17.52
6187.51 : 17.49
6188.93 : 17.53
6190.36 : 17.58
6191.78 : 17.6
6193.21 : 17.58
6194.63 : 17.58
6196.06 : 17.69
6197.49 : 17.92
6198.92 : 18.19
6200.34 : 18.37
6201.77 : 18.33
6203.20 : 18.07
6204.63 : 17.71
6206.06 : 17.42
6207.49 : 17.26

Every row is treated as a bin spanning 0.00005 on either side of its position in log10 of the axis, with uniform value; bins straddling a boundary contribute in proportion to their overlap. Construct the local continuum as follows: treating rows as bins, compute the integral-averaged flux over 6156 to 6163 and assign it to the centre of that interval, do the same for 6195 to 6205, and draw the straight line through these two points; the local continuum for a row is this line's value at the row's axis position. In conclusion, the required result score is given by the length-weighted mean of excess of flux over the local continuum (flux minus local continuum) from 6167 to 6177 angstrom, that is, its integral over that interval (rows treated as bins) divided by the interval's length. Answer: 0.11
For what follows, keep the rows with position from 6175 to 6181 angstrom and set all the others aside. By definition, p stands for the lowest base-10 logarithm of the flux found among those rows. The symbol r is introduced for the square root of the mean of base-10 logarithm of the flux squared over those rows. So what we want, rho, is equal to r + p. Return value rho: 2.504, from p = 1.25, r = 1.25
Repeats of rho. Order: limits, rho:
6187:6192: 2.487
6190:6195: 2.490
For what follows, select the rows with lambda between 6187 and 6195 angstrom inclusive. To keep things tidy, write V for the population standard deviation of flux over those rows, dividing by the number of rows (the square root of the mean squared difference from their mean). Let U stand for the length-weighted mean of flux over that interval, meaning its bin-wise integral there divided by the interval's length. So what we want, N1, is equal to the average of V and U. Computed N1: 8.8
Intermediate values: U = 17.6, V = 0.04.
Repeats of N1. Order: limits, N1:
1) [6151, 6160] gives 8.7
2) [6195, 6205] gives 9.1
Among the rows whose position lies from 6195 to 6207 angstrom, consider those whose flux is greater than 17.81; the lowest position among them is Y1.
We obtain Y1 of 6197.49 angstrom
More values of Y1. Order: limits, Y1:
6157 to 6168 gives 6160.50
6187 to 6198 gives 6197.49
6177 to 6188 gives 6177.54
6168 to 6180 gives 6170.43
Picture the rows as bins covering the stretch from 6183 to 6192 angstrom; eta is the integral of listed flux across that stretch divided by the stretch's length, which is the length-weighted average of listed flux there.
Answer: 17.6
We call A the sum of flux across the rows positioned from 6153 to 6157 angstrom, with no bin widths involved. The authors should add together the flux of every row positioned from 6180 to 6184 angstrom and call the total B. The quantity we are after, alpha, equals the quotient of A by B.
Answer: 0.96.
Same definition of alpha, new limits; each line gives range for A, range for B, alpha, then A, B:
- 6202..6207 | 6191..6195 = 1.01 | 53.2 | 52.8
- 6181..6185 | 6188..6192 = 1.01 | 53.1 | 52.7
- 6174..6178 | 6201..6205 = 1.00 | 54.2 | 54.1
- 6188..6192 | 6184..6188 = 1.00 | 52.7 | 52.6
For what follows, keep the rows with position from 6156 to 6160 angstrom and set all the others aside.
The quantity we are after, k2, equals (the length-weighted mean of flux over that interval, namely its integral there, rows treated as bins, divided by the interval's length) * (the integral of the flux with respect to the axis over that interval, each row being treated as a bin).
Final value 1218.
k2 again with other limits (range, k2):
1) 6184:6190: 1845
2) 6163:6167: 1313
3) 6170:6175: 1623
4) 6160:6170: 3261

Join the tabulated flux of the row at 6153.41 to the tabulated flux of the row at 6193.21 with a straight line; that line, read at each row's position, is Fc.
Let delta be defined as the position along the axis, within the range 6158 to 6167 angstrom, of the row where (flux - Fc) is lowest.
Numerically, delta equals 6159.08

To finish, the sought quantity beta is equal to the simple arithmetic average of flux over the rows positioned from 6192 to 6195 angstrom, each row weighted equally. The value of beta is 17.6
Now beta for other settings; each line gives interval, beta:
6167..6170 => 17.8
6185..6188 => 17.5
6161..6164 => 18.3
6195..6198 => 17.8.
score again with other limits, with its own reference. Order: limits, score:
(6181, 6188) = -0.31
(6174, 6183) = 0.03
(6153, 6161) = -0.38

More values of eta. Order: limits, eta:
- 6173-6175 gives 18.2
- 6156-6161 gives 17.6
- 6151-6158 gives 17.1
